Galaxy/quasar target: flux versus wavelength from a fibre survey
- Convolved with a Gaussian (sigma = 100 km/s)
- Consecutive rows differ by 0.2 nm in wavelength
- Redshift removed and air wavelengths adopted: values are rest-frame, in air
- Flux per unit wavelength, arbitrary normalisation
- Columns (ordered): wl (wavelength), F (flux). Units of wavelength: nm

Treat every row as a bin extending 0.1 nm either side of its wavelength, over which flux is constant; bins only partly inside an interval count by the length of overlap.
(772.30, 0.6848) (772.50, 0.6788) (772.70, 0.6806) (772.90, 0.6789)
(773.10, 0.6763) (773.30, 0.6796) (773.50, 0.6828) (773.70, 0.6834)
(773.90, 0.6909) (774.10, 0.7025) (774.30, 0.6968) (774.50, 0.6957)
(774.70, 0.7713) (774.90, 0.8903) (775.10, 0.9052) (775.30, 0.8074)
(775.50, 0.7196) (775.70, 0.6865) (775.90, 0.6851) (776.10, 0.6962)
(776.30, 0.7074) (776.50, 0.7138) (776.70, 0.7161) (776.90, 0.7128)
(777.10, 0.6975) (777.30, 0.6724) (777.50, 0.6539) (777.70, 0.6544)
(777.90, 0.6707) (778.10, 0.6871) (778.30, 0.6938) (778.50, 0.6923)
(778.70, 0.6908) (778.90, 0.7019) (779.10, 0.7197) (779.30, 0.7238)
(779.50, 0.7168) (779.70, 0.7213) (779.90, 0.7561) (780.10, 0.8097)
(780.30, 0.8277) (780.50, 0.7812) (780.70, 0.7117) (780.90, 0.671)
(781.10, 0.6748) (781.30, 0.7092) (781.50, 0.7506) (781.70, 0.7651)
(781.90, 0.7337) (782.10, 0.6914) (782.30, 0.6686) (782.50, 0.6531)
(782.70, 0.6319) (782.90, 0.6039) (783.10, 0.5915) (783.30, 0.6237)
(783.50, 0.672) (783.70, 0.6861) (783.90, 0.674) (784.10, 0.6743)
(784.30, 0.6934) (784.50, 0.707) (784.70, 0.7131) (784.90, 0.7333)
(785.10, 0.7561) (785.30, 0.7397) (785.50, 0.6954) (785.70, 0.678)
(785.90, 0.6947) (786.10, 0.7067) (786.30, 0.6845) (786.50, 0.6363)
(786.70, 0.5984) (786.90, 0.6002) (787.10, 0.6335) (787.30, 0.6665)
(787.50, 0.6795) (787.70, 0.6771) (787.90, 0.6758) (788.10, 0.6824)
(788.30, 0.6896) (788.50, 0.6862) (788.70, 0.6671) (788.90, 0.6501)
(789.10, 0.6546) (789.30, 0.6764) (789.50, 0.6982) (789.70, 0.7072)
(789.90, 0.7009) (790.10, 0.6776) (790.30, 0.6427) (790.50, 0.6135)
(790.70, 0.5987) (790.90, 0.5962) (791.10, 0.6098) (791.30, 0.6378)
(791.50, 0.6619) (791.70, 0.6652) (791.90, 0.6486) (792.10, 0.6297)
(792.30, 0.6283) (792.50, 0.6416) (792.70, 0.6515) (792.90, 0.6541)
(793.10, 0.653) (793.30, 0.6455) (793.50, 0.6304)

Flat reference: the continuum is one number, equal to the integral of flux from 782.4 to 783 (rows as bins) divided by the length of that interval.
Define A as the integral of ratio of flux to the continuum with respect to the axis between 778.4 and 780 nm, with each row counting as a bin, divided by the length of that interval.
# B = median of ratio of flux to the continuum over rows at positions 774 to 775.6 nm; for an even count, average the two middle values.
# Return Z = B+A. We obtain 2.32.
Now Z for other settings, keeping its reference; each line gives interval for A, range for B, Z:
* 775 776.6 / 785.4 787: 2.26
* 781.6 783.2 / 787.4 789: 2.14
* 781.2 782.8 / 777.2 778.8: 2.19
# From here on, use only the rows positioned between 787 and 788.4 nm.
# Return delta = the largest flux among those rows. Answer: 0.6896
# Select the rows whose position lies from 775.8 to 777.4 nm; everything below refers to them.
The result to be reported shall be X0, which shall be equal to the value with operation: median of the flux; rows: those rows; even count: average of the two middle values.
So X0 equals 0.702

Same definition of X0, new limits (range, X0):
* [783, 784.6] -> 0.674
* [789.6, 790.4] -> 0.689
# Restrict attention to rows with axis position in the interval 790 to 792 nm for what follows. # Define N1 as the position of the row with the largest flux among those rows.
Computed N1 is 790.10 nm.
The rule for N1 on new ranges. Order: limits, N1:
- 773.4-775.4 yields 775.10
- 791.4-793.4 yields 791.70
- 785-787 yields 785.10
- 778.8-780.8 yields 780.30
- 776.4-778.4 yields 776.70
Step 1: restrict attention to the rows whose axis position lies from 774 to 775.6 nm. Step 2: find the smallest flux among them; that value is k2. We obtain 0.6957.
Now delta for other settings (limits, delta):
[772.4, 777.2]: 0.9052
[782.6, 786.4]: 0.7561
